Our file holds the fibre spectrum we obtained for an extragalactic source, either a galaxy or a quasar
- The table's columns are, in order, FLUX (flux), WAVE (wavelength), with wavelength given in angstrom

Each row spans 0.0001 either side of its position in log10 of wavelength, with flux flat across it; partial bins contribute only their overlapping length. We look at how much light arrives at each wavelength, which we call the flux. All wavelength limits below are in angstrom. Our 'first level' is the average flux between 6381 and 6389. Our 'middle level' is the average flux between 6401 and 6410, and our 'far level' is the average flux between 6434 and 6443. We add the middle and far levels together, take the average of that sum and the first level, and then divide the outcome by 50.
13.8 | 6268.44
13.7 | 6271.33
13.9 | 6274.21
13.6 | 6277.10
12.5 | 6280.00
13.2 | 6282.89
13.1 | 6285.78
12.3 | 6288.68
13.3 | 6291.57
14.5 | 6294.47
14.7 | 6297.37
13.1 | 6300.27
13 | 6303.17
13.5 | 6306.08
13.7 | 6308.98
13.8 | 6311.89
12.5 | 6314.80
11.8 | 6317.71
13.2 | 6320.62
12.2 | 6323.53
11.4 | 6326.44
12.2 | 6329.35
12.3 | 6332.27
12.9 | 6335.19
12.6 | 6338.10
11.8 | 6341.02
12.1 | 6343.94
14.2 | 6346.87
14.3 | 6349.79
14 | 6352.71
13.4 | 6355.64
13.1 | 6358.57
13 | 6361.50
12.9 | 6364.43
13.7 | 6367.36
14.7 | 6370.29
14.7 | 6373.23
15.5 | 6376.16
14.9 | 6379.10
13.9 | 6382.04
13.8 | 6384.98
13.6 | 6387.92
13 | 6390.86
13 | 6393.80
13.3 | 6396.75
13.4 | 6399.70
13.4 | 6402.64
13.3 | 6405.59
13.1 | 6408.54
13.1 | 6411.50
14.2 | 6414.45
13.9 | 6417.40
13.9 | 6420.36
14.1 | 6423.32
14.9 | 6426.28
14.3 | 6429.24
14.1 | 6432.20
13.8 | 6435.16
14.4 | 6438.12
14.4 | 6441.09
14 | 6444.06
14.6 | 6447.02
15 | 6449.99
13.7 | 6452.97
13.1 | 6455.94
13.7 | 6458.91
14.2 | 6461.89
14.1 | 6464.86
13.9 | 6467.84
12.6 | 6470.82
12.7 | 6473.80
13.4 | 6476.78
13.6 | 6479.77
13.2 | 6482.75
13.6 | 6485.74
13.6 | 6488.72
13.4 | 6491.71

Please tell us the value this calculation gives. 0.412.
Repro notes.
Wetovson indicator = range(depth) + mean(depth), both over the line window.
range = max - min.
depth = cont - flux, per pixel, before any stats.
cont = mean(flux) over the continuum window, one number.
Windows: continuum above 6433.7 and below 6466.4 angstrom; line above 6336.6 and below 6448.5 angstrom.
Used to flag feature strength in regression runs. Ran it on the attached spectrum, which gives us 4.0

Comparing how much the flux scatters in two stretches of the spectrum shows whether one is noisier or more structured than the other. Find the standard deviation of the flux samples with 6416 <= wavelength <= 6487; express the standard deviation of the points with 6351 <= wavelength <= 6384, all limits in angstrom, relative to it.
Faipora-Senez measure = 1.4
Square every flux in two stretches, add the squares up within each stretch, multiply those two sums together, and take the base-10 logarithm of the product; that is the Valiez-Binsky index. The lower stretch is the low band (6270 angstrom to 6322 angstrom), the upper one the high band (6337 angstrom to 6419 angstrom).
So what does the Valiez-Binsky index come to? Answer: 7.22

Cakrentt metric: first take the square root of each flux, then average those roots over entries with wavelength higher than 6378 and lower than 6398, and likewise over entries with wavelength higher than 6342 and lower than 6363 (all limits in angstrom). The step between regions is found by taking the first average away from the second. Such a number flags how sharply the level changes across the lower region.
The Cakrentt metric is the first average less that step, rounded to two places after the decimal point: 3.72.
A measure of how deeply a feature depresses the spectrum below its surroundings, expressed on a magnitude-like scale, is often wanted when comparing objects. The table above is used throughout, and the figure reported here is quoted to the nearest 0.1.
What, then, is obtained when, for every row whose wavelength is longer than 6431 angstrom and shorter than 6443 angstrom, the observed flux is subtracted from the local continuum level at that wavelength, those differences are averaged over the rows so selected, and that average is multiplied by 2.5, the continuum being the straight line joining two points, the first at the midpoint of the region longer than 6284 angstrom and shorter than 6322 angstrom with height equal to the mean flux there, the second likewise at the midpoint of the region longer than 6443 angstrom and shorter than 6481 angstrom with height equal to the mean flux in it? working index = -1.3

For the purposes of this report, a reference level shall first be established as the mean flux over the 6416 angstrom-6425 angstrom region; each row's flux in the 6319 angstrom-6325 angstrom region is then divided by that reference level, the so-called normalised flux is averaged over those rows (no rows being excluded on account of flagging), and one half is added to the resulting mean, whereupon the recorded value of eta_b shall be 1.41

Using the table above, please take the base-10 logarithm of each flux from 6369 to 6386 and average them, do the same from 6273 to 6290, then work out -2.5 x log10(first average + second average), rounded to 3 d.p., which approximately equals -0.895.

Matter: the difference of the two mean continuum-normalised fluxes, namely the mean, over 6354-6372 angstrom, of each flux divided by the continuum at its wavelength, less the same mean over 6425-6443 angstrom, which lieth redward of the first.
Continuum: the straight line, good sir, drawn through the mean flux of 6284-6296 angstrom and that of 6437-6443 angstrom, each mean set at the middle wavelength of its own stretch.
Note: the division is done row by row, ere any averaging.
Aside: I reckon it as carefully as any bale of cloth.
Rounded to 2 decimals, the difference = -0.02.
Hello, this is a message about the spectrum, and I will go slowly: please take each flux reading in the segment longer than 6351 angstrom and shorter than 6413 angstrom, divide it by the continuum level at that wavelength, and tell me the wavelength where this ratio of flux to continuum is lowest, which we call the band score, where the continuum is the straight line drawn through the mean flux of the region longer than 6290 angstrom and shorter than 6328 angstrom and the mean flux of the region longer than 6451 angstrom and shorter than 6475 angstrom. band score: 6364.43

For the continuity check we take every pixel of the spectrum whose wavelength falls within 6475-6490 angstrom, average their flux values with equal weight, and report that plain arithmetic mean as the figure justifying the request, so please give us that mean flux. 13.5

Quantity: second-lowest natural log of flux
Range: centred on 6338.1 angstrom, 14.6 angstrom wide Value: 2.49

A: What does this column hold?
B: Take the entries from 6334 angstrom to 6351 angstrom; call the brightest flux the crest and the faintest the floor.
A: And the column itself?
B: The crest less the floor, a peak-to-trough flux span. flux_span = 2.5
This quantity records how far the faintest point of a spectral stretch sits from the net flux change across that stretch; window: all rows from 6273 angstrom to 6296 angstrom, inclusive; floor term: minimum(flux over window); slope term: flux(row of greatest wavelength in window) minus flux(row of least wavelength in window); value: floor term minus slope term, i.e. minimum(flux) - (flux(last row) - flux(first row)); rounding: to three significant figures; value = 11.7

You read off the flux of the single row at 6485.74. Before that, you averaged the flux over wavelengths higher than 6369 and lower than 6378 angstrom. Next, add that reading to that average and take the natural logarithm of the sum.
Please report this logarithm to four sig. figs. 3.352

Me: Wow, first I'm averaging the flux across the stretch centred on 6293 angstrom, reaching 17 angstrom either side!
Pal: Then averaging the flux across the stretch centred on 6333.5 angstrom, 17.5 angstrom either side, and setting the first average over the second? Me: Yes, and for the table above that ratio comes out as 1.06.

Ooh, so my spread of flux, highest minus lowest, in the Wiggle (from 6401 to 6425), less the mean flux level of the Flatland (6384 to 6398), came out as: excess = -12.2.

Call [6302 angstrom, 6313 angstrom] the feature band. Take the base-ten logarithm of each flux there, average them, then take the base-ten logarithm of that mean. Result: 0.053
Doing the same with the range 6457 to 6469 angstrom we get 0.059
